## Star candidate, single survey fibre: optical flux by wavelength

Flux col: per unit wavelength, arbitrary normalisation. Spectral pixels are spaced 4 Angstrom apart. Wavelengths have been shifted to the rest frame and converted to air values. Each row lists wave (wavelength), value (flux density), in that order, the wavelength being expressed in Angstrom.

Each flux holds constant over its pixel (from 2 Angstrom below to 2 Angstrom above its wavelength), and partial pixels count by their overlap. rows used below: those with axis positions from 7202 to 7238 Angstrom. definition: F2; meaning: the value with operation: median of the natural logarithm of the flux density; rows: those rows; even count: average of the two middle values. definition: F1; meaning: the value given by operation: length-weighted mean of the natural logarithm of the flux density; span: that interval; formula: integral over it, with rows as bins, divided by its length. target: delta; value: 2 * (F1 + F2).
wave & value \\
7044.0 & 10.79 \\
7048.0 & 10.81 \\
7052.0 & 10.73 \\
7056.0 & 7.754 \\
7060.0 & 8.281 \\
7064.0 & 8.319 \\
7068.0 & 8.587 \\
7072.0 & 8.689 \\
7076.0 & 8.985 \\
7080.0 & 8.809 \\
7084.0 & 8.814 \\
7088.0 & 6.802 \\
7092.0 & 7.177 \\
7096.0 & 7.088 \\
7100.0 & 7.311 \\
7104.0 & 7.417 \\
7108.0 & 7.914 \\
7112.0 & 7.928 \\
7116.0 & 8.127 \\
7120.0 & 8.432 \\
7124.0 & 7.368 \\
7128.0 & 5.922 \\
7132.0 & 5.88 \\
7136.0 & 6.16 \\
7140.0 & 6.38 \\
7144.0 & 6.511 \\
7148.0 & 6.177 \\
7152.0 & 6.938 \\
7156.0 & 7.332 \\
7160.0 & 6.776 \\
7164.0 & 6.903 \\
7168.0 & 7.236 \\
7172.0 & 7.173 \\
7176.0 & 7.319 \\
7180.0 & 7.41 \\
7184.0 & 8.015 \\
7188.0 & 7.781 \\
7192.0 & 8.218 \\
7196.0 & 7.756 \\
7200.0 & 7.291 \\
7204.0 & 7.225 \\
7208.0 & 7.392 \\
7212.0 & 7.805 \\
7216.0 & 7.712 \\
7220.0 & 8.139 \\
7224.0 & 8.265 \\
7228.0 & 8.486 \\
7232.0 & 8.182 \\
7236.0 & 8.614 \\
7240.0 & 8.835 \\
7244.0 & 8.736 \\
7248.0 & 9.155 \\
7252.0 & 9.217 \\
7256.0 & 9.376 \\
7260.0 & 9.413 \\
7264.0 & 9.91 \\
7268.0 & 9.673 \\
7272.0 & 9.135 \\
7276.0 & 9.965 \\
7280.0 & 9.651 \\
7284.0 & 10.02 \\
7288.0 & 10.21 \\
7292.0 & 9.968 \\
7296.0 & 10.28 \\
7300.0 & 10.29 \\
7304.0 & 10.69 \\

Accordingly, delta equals 8.34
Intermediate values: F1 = 2.08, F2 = 2.10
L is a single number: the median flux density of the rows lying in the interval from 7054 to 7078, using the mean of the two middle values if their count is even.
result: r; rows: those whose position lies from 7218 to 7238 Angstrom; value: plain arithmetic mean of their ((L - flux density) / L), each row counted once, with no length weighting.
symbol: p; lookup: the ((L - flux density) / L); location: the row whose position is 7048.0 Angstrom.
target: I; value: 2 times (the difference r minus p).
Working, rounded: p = -0.28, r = 0.01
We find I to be 0.6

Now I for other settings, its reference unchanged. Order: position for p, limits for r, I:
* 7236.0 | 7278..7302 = -0.3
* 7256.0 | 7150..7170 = 0.6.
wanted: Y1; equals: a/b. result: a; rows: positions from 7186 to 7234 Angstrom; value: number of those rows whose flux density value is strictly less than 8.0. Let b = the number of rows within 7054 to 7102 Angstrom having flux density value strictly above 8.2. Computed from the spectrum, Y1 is 1.0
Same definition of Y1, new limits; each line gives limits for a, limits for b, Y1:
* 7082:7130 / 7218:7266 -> 0.9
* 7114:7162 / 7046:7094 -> 1.1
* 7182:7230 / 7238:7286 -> 0.6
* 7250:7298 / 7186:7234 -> 0.0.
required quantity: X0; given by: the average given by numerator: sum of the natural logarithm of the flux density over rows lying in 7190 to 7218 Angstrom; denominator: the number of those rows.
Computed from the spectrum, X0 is 2.03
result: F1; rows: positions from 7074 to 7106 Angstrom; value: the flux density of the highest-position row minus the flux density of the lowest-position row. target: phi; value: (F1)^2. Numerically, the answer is 2.46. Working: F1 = -1.6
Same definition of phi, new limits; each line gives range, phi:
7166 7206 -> 0.00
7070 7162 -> 3.66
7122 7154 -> 0.18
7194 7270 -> 3.67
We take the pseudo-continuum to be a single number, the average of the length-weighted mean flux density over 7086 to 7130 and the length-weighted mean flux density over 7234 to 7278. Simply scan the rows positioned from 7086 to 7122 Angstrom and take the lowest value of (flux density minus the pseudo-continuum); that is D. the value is -1.5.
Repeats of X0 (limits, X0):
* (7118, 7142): 1.89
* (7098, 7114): 2.03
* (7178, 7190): 2.05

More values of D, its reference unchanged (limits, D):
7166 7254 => -1.2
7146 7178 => -2.2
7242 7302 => 0.4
